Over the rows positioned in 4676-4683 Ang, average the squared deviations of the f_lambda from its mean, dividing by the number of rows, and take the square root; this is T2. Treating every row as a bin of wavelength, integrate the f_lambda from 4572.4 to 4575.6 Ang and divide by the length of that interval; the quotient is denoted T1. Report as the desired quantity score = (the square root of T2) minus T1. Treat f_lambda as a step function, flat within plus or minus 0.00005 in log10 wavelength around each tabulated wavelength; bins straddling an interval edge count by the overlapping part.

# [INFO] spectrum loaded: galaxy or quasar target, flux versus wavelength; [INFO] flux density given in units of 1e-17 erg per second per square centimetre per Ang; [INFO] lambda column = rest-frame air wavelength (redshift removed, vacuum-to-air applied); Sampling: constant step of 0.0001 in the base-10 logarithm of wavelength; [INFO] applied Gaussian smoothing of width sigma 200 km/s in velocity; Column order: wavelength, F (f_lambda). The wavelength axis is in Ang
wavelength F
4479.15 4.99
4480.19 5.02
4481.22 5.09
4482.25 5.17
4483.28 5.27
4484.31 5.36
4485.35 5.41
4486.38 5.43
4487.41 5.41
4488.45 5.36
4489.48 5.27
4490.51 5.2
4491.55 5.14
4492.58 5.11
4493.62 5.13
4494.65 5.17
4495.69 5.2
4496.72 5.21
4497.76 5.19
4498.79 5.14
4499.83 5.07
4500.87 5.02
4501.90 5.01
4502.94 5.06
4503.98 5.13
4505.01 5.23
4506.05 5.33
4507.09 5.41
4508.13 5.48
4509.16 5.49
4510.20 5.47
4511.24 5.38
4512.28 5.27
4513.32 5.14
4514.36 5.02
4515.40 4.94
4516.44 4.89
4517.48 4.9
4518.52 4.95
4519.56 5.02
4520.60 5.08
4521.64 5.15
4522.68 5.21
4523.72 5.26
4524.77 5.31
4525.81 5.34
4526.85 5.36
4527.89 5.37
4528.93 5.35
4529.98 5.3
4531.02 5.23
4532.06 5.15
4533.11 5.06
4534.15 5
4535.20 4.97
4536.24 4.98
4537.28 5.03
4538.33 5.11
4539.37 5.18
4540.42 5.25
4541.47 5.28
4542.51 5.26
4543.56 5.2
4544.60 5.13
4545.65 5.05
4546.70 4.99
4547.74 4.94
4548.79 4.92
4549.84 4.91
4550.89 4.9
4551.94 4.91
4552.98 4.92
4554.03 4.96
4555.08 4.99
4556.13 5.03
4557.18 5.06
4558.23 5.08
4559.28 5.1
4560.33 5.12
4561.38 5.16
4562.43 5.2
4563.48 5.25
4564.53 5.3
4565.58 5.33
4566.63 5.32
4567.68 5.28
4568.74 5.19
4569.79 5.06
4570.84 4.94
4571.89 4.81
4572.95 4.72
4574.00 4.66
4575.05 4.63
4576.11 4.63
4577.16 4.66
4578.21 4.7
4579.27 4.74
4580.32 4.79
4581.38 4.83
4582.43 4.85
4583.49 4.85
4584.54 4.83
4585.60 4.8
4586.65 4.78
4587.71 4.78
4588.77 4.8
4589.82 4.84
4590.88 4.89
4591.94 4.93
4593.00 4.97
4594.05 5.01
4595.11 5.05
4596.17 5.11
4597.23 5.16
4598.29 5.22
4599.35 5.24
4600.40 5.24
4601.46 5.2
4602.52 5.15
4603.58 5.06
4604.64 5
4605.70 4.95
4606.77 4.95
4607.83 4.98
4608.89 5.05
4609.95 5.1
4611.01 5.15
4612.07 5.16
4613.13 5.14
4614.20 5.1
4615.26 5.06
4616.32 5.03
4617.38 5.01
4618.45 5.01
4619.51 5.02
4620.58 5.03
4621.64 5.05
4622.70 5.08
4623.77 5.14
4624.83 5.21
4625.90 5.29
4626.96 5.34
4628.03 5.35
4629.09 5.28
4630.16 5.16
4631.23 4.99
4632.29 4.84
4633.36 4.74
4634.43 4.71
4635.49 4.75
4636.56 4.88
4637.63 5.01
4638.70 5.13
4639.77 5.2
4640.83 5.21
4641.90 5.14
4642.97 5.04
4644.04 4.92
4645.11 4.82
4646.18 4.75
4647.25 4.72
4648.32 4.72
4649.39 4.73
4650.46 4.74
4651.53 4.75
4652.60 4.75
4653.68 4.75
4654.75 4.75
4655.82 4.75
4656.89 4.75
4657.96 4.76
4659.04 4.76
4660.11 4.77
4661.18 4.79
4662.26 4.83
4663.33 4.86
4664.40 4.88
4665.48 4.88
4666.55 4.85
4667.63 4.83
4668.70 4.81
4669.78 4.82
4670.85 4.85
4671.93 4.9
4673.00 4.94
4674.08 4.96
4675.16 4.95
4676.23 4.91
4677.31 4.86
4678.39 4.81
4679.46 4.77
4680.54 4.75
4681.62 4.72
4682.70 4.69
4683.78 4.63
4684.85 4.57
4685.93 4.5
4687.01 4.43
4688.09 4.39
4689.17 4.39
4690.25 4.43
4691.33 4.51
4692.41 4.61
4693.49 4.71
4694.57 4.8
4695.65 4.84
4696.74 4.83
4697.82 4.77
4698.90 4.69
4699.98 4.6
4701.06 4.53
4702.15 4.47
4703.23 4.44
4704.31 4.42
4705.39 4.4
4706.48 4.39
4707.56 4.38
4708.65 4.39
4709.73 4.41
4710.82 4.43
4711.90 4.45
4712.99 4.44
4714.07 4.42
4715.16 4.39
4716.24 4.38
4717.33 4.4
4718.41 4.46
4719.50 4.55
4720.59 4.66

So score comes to -4.39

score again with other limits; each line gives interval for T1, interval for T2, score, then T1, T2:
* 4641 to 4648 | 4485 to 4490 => -4.67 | 4.9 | 0.06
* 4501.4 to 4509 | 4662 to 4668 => -5.11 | 5.2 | 0.02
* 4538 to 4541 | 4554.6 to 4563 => -4.93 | 5.2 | 0.06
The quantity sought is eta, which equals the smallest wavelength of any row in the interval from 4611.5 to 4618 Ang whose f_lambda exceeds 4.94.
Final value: 4612.07 Ang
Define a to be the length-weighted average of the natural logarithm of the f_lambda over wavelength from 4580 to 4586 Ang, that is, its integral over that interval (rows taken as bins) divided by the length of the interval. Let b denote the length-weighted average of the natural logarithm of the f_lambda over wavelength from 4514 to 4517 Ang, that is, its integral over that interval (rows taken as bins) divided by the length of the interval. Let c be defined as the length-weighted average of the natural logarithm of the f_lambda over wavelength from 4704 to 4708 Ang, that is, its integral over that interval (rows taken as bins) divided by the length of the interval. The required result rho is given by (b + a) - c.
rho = 1.69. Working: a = 1.573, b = 1.598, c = 1.48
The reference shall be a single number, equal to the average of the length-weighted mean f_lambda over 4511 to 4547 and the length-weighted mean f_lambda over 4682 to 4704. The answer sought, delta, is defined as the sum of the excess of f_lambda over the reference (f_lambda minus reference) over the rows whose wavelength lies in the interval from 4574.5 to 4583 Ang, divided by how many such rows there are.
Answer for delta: -0.14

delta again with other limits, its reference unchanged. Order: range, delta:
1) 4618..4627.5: 0.26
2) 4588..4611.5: 0.18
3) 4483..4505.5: 0.34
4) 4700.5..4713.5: -0.44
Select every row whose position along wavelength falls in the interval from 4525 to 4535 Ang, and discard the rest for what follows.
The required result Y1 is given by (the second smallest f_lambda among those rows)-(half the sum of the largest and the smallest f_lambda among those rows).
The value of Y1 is -0.125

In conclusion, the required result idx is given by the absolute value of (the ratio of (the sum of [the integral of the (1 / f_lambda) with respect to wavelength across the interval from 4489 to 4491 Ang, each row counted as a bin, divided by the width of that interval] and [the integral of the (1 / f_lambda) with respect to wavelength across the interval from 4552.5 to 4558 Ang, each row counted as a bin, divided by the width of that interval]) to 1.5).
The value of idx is 0.261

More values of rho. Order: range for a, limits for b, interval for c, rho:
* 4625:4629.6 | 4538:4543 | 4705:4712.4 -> 1.84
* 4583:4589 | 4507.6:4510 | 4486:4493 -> 1.61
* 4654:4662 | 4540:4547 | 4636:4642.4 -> 1.58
